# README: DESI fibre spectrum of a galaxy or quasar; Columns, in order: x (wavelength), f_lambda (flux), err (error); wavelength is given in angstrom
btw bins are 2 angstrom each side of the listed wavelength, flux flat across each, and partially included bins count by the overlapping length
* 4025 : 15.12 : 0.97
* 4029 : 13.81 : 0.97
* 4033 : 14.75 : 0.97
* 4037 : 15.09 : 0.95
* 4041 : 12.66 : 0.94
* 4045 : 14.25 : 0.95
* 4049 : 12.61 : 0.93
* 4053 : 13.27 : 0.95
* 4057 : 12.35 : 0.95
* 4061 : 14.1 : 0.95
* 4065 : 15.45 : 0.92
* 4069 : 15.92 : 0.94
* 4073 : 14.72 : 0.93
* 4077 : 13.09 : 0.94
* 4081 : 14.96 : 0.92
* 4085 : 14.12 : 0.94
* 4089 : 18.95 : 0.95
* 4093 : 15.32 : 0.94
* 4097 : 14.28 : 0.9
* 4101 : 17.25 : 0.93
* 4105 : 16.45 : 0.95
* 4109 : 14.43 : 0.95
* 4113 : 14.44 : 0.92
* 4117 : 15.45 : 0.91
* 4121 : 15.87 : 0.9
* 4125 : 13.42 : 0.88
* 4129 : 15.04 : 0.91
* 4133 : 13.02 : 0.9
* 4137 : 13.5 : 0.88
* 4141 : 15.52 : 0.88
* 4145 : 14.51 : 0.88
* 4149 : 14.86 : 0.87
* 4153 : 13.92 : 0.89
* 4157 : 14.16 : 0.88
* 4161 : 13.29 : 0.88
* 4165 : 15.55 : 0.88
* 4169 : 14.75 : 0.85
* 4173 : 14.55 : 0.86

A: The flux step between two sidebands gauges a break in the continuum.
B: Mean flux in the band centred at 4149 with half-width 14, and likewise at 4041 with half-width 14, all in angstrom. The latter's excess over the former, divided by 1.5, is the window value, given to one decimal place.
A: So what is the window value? -0.3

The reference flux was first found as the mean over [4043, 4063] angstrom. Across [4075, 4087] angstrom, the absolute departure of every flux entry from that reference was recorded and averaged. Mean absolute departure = 0.9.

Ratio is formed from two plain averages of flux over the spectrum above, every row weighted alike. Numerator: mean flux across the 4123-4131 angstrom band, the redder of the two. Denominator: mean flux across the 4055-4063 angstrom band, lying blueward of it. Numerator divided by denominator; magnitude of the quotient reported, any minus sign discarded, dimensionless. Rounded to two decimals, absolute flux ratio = 1.08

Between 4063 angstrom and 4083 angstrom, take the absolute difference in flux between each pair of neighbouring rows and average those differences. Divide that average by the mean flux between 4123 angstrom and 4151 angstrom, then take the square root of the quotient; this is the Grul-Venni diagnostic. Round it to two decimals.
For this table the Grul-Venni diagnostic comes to 0.30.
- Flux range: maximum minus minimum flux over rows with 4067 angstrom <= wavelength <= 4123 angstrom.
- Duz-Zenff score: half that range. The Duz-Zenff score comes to 2.9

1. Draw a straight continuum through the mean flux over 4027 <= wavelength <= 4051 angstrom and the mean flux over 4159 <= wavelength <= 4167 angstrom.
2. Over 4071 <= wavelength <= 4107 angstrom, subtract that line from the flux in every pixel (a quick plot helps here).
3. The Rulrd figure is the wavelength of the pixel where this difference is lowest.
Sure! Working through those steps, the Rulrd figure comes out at 4077 angstrom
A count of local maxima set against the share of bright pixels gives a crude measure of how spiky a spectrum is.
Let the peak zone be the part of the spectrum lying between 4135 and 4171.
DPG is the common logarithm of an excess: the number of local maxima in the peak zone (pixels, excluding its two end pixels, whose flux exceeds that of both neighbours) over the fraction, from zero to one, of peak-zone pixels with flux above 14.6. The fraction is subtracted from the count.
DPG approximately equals 0.55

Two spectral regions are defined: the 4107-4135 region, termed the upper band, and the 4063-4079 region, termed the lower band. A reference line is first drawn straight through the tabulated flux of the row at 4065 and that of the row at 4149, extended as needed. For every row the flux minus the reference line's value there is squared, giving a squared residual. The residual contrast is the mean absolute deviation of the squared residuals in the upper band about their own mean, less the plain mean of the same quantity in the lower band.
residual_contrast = -0.3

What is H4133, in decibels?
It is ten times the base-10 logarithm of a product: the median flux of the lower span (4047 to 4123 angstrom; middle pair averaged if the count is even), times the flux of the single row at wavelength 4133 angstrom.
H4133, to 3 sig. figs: 22.8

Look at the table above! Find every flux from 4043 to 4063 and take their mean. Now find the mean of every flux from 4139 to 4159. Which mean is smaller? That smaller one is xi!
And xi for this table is 13.32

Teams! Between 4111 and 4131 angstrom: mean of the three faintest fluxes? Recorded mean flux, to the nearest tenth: 14.3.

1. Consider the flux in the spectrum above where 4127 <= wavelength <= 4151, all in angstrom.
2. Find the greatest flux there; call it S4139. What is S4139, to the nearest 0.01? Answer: 15.52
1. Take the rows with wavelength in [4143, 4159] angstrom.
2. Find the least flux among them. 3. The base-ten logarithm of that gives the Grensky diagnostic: 1.14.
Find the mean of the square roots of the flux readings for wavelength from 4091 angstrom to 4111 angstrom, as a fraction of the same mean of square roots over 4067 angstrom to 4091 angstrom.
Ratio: 1.01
